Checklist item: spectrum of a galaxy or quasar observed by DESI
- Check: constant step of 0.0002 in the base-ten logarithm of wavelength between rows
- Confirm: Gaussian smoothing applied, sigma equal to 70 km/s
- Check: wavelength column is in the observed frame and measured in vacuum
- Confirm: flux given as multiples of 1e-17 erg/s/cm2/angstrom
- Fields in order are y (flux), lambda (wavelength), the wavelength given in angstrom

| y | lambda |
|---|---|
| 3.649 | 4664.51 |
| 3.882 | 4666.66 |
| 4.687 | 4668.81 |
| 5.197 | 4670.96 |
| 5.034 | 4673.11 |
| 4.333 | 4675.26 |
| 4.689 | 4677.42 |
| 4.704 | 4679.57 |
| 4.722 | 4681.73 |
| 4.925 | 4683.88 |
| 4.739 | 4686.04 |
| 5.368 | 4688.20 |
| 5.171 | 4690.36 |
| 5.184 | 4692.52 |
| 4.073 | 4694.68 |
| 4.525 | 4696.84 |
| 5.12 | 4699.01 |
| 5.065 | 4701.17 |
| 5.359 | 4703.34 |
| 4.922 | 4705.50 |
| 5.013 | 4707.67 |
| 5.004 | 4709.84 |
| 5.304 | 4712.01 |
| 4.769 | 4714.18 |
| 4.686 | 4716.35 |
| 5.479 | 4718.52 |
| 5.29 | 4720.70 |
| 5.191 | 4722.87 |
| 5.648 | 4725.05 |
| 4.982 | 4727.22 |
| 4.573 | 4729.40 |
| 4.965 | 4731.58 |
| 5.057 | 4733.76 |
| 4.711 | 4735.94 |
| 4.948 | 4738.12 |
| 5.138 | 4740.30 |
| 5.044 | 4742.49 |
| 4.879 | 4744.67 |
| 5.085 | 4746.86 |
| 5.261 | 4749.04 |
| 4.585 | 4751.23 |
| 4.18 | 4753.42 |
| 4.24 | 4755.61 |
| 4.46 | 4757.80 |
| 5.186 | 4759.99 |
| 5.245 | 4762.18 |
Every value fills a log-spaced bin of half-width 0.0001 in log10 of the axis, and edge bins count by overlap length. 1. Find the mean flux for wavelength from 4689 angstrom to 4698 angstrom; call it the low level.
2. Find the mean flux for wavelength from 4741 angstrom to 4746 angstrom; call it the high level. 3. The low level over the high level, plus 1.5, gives 2.46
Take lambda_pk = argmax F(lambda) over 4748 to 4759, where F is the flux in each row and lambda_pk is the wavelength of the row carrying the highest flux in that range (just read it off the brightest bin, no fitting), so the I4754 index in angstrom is 4749.04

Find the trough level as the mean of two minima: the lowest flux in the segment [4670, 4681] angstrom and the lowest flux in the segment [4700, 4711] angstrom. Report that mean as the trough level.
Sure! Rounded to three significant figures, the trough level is 4.63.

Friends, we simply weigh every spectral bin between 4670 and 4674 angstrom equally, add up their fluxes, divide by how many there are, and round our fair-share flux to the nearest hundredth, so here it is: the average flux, 5.12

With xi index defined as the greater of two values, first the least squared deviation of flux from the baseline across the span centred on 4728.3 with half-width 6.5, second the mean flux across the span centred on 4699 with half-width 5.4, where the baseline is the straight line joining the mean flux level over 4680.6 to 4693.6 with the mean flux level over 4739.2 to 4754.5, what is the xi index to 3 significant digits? 4.83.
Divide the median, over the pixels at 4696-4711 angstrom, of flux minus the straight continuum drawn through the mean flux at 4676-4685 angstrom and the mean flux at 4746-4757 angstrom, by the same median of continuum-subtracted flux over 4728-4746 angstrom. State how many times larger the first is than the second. 1.1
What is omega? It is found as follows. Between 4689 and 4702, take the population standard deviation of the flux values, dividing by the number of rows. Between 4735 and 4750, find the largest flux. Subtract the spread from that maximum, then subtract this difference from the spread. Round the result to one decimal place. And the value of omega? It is -4.4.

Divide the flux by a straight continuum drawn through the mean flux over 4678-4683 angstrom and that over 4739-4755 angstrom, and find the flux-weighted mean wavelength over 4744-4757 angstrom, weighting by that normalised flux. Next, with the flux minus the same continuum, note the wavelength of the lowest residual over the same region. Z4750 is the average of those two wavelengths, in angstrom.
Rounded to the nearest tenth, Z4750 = 4751.6 angstrom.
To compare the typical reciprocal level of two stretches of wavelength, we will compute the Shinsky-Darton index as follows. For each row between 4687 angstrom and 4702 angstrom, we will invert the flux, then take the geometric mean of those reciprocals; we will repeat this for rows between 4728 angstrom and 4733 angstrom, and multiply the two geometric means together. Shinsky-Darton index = 0.043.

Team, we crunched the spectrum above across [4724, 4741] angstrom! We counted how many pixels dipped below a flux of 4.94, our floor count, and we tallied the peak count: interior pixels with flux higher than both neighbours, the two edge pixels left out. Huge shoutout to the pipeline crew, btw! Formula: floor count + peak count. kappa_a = 3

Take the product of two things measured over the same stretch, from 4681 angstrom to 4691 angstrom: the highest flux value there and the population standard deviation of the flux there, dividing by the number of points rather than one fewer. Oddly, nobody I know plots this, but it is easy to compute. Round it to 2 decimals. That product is 1.35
